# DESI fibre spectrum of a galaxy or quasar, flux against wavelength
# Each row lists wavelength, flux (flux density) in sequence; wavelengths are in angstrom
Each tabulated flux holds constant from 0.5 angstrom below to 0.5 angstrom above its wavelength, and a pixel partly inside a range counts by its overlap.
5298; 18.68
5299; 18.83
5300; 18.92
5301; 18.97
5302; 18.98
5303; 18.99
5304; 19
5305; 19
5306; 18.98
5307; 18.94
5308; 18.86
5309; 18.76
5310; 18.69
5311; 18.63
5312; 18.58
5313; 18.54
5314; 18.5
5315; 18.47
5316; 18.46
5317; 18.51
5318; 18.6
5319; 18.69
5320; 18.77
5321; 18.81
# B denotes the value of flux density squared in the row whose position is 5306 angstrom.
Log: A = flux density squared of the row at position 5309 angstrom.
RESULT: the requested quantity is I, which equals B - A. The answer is 8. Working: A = 351.9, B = 360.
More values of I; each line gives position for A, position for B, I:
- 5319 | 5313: -6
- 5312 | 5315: -4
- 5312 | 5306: 15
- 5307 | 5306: 2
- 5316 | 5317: 2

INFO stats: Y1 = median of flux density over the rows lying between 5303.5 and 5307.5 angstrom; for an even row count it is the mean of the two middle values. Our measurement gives 19.0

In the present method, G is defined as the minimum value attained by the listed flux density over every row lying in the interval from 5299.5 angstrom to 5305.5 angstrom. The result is 18.92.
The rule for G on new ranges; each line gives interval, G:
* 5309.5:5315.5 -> 18.47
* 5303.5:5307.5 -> 18.94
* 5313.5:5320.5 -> 18.46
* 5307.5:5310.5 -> 18.69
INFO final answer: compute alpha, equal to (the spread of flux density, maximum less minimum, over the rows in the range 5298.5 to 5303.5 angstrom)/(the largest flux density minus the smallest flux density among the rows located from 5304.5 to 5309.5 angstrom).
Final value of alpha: 0.7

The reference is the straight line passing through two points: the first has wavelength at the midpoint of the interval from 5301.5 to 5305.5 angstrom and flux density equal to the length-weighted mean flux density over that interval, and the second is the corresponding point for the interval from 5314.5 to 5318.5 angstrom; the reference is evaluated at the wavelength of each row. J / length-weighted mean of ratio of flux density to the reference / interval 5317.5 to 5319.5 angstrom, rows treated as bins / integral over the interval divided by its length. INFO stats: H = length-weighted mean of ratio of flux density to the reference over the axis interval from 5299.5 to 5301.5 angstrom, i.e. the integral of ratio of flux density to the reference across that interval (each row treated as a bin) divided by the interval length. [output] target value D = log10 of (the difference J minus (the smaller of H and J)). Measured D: -1.71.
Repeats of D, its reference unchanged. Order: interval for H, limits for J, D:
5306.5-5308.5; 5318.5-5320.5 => -1.82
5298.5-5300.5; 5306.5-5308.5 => -1.77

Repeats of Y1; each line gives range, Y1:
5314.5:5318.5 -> 18.5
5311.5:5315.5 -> 18.5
